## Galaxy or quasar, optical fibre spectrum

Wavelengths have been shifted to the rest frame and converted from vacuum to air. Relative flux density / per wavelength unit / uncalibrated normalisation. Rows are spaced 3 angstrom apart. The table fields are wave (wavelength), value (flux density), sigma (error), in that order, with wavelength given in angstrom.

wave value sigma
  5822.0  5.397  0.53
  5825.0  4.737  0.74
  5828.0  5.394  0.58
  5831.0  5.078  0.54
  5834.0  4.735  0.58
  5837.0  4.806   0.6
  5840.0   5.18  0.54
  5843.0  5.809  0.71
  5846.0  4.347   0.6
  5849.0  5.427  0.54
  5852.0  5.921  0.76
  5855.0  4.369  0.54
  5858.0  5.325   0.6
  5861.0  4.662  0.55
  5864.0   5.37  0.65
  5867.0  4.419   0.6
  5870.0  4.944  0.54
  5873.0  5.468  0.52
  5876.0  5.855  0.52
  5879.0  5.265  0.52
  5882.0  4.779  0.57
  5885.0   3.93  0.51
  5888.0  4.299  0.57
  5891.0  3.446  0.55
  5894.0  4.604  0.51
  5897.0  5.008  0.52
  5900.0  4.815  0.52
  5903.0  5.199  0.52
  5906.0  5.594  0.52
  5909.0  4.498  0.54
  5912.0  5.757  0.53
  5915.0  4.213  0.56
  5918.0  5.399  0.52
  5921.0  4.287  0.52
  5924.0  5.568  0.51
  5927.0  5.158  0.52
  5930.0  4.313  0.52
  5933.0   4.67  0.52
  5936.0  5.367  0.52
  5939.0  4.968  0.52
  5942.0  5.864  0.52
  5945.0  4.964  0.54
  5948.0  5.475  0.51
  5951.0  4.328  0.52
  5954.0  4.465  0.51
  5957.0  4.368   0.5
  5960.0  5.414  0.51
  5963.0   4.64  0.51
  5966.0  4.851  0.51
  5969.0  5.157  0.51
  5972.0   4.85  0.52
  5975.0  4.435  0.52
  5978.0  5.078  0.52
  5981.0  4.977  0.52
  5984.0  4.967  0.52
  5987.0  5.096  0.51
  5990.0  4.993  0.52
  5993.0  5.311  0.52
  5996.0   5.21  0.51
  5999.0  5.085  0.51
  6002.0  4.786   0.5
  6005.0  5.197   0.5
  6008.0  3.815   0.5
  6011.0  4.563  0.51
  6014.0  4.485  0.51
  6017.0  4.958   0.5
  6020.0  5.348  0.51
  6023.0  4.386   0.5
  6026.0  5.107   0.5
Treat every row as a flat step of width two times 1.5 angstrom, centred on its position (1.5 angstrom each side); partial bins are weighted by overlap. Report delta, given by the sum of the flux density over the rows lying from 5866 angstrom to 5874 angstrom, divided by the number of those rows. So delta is 4.94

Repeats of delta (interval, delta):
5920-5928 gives 5.00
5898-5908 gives 5.20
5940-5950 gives 5.43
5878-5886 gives 4.66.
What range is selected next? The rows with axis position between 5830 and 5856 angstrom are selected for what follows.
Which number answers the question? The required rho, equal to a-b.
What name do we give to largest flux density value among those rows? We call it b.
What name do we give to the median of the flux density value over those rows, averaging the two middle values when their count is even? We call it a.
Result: -0.84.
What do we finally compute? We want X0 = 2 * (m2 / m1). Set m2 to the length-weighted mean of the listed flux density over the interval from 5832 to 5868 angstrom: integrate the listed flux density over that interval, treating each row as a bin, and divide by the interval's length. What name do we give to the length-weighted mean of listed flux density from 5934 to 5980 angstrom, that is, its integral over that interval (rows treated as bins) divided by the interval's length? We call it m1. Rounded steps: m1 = 4.95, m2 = 5.04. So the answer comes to 2.04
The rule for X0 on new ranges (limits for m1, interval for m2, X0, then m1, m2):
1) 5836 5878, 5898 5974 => 1.93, 5.14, 4.96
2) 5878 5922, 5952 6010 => 2.06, 4.74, 4.87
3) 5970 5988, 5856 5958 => 2.00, 4.90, 4.90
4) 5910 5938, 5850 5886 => 2.03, 4.96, 5.05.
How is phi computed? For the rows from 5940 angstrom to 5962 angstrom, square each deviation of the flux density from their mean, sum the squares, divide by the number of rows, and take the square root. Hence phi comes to 0.57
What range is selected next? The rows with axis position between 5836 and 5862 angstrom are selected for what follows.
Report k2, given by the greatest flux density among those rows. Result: 5.921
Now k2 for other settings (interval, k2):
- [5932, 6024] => 5.864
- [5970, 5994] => 5.311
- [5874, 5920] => 5.855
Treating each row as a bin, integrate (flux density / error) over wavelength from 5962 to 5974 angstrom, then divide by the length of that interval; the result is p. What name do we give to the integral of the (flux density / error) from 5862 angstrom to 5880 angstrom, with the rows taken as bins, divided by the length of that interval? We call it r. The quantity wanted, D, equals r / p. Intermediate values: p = 9.5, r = 9.4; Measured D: 0.99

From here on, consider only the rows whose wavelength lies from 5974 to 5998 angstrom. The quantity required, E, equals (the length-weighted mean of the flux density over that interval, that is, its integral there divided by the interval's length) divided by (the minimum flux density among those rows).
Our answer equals 1.13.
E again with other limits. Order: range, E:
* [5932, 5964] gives 1.15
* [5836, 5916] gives 1.43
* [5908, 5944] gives 1.19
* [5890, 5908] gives 1.39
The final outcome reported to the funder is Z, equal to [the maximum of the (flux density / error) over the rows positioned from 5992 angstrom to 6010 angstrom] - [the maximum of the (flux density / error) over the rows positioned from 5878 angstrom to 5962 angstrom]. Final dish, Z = -0.9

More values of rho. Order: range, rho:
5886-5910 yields -0.88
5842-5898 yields -0.98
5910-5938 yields -0.60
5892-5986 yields -0.90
